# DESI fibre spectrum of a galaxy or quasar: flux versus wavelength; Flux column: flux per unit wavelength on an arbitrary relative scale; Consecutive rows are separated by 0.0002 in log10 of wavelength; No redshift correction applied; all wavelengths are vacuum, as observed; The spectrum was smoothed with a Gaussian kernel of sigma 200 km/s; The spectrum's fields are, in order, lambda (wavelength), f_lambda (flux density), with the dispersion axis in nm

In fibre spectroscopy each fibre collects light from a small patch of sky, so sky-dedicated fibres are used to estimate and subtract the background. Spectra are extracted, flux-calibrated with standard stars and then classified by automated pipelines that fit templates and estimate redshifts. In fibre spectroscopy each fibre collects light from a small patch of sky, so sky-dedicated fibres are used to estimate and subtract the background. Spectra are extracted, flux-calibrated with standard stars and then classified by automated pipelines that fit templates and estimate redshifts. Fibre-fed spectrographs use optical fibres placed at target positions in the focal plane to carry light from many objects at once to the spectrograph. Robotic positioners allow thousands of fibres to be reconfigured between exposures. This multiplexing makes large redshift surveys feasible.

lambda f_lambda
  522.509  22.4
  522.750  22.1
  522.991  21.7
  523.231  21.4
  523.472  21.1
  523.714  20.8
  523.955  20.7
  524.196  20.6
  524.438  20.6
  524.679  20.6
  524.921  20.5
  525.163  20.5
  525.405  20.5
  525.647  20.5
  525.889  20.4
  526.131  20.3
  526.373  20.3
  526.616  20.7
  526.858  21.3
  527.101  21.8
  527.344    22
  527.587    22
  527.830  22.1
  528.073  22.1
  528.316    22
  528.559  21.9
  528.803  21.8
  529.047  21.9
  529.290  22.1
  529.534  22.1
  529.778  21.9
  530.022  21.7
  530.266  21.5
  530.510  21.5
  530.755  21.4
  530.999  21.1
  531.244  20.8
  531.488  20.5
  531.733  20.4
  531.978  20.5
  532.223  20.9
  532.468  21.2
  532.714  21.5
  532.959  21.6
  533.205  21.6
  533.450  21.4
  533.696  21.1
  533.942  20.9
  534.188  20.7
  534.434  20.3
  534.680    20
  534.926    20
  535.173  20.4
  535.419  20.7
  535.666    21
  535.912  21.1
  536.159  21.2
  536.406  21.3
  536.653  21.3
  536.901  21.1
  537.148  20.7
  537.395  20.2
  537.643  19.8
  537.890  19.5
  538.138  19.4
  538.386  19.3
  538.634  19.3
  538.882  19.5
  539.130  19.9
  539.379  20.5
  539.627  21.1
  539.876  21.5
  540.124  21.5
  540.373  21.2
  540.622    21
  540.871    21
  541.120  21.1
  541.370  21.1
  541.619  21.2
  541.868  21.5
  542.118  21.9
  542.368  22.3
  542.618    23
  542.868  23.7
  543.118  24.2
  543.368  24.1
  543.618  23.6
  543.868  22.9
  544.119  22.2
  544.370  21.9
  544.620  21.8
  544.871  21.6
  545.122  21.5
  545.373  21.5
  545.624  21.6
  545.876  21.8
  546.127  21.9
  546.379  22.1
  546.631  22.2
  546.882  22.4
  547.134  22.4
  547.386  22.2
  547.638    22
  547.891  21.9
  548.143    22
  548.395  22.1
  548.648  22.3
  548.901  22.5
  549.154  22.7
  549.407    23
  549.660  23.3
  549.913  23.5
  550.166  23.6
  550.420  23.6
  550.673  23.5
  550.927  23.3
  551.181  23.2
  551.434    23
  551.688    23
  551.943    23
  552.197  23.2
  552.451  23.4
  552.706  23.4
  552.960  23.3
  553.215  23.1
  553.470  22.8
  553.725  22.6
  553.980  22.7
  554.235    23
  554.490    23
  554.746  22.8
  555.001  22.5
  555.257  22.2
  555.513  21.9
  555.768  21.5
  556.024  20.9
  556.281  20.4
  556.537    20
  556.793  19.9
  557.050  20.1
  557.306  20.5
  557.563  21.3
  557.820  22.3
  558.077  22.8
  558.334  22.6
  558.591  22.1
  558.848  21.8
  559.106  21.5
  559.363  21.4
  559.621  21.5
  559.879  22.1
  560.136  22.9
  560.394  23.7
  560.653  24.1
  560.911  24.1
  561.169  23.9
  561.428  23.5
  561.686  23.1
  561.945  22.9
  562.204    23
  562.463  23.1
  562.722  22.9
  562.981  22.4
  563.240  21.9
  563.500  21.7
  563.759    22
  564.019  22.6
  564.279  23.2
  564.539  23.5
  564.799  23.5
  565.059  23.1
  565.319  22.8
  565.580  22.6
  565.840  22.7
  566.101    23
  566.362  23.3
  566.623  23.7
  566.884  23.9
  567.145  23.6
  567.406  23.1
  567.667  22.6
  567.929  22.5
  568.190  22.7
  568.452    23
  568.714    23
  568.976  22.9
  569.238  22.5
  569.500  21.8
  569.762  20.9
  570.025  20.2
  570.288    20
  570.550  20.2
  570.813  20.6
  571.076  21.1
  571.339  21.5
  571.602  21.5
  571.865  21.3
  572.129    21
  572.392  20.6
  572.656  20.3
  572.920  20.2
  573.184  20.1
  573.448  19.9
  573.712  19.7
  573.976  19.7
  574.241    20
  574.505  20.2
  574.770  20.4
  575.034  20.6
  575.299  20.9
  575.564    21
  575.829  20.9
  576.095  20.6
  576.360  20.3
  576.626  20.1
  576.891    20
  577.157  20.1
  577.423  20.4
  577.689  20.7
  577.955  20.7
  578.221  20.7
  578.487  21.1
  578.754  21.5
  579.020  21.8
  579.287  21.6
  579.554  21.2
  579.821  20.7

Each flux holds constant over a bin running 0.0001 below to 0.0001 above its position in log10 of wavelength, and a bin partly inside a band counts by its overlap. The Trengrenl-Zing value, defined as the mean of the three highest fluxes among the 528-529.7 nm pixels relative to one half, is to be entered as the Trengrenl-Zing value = 44.2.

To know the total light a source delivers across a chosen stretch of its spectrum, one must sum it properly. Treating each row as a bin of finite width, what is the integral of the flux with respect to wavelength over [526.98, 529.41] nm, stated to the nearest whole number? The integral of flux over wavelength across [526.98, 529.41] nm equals 53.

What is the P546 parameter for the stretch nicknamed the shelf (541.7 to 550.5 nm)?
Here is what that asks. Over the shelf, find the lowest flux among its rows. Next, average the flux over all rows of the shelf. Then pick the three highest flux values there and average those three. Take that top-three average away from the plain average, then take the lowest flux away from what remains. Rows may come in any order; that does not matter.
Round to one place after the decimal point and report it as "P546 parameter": -23.0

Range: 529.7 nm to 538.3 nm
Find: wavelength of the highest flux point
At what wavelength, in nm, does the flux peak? 529.778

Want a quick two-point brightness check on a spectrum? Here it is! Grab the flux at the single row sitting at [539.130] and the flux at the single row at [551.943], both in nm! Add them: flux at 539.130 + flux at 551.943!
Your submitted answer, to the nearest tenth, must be 42.9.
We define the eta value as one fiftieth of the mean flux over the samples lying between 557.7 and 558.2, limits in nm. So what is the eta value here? 0.451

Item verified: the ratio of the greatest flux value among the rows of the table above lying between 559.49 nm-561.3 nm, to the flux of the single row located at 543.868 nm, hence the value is 1.05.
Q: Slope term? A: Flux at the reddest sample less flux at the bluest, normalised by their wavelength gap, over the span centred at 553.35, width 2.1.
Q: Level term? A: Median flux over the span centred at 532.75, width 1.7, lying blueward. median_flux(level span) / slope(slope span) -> -95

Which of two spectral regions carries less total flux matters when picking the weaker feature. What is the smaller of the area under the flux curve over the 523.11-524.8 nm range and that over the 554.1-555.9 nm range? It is 35.2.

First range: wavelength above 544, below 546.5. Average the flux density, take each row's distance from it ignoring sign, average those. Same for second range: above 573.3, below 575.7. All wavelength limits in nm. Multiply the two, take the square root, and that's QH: 0.28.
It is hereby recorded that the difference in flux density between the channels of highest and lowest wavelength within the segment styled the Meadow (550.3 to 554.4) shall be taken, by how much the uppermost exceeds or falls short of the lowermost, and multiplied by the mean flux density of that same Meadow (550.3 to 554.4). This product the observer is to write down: -14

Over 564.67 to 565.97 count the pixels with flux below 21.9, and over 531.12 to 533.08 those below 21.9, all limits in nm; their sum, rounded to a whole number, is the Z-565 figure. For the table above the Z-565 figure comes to 8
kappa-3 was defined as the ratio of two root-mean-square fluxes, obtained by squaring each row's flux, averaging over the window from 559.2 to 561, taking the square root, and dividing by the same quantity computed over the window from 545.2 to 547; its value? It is 1.04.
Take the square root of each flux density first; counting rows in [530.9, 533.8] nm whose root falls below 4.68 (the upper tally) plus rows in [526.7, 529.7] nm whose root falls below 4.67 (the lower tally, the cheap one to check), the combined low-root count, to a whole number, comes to 15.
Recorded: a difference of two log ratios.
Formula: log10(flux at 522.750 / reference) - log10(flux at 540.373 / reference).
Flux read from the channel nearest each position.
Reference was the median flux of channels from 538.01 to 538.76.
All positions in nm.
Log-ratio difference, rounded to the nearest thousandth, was 0.018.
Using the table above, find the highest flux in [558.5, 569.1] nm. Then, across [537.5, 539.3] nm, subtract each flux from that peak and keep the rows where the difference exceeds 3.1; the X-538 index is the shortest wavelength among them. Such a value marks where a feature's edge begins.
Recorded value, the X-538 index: 537.643 nm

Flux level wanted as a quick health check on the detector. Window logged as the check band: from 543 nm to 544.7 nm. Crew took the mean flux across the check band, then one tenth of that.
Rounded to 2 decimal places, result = 2.30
